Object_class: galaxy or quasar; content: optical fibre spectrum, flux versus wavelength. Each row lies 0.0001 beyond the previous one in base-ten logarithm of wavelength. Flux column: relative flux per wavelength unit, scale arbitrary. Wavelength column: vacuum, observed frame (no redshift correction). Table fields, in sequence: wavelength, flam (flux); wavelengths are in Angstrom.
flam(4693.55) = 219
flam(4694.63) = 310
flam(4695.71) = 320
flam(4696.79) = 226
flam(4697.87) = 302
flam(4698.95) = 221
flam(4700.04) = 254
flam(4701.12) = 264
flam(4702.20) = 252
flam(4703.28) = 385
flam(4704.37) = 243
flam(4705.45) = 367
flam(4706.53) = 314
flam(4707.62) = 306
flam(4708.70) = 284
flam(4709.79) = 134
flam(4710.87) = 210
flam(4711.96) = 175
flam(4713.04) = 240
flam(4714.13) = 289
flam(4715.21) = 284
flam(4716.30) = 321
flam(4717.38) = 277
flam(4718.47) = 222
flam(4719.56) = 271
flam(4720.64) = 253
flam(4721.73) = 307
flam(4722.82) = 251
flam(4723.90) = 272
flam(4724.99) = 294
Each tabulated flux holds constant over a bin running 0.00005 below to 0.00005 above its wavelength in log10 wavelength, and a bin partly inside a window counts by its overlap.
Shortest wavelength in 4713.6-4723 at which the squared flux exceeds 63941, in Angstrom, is 4714.13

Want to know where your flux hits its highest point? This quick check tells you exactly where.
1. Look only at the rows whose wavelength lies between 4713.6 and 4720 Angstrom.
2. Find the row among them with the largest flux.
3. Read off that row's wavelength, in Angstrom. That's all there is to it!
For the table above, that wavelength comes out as 4716.30 Angstrom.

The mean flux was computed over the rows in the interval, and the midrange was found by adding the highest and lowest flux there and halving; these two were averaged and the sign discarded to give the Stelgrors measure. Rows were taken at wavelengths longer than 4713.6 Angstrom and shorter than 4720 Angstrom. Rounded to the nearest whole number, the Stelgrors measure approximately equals 274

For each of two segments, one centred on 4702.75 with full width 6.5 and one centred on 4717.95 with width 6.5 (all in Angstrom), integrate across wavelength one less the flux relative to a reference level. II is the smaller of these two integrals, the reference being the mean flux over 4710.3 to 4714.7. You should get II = -1.9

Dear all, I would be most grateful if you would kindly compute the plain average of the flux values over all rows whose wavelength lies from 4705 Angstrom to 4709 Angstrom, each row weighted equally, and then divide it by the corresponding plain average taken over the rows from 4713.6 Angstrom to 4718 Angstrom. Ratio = 1.09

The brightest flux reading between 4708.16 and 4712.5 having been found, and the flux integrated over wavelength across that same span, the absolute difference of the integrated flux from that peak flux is 587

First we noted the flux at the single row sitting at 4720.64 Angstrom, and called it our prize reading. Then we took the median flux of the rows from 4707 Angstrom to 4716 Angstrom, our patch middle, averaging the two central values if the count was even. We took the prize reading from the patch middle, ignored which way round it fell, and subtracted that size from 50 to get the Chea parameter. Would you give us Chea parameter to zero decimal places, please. 41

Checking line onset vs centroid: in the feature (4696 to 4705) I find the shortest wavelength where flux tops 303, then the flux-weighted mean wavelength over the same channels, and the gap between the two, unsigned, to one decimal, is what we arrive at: 2.5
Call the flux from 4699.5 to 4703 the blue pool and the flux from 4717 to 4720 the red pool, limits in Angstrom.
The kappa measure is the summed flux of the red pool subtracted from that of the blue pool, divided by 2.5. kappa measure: 0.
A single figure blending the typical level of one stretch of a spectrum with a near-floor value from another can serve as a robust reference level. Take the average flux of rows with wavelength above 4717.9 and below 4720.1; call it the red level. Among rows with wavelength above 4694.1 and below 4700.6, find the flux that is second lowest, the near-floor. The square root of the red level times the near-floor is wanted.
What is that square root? 236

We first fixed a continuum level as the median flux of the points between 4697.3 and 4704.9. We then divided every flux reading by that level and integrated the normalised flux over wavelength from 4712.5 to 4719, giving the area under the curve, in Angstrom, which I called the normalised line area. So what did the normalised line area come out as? 7.0 Angstrom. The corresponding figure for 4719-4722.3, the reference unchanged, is 3.6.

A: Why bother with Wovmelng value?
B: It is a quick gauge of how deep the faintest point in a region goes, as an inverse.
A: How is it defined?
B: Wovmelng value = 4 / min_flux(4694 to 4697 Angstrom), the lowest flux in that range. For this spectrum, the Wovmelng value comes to 0.0177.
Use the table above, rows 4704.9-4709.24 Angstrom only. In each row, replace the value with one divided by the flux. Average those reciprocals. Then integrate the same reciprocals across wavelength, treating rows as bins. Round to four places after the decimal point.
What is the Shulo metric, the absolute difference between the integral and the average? 0.0106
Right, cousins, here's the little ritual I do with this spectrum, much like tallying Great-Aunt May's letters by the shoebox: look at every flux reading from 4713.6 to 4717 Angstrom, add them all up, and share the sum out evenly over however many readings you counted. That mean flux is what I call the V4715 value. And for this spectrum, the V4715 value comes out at 298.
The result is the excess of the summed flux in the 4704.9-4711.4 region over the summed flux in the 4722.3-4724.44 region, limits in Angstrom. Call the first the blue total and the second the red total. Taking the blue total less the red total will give 1092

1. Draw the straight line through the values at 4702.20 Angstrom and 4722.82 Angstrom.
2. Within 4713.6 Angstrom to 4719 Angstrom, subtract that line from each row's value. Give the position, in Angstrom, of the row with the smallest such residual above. 4718.47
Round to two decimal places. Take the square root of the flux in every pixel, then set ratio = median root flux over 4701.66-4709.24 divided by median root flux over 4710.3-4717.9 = 1.05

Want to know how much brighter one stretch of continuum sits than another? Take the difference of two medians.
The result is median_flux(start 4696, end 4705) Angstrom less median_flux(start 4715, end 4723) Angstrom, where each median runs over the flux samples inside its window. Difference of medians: -21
